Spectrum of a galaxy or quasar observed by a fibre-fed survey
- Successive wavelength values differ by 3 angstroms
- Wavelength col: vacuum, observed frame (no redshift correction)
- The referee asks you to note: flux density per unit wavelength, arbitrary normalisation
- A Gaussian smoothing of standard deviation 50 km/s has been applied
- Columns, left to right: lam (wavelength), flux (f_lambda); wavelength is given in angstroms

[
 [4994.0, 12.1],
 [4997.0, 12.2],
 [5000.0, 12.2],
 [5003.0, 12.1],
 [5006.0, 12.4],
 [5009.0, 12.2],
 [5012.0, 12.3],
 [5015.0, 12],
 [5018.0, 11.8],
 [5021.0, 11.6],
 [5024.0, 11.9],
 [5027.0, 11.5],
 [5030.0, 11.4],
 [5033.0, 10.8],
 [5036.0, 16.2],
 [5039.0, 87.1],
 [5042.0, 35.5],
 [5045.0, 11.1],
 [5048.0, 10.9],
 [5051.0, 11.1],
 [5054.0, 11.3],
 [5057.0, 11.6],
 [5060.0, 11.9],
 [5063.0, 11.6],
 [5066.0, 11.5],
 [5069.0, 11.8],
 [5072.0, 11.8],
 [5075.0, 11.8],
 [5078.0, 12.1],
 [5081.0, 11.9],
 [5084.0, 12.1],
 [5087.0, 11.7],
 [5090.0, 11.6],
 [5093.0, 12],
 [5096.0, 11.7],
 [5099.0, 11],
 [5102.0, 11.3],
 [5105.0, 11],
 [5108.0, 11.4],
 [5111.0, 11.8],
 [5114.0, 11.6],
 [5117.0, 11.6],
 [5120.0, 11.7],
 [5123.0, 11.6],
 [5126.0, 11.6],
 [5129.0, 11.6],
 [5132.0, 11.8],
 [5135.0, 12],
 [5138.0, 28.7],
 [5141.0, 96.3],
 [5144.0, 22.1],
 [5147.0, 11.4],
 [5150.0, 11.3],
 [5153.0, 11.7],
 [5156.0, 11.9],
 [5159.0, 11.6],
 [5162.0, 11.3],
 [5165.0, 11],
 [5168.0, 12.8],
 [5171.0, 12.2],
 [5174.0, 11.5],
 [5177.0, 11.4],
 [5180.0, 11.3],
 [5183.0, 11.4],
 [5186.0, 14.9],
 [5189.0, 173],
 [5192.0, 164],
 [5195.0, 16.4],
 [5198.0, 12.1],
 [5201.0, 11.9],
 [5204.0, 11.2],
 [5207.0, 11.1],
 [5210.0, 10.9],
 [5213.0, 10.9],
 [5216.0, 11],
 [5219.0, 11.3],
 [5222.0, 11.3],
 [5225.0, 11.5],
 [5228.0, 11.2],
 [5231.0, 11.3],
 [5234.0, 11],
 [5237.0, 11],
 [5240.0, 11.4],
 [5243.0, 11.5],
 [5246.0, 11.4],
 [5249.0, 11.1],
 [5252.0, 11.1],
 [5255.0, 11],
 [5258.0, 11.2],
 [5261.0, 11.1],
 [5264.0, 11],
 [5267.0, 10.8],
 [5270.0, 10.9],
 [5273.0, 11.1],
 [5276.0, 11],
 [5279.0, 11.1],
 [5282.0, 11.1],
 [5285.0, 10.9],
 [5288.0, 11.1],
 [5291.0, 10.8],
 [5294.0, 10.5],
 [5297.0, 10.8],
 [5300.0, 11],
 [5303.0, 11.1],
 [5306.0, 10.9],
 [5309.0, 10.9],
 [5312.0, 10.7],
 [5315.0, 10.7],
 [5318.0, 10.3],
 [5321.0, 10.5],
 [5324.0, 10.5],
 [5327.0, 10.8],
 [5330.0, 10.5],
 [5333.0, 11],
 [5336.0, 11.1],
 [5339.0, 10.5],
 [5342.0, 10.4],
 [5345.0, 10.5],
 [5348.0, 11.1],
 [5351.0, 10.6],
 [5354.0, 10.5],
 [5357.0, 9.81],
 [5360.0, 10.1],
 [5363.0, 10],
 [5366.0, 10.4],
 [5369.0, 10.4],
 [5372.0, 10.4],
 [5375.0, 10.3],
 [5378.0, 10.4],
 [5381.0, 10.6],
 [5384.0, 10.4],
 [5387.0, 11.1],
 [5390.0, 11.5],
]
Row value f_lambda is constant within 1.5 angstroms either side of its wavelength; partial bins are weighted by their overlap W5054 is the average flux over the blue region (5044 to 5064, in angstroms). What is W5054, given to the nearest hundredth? 11.36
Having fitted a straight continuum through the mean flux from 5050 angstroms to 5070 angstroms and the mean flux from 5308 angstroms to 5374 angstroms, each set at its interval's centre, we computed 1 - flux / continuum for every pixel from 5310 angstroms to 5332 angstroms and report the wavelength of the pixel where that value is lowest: 5327.0 angstroms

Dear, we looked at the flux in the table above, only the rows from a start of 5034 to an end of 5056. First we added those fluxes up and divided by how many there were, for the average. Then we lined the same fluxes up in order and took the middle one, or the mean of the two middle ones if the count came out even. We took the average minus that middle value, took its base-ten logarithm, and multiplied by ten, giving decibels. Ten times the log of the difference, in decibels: 12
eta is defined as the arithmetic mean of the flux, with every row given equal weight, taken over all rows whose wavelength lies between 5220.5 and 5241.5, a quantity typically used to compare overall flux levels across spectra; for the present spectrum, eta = 11.2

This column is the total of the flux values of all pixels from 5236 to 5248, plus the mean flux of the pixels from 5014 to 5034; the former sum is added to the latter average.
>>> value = 57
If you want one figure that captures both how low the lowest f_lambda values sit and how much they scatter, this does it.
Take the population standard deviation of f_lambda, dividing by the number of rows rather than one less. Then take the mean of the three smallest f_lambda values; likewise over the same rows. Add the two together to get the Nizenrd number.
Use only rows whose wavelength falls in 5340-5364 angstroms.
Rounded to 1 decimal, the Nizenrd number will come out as 10.3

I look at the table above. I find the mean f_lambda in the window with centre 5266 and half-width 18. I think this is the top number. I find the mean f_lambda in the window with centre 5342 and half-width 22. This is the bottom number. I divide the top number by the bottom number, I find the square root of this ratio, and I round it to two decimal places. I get 1.02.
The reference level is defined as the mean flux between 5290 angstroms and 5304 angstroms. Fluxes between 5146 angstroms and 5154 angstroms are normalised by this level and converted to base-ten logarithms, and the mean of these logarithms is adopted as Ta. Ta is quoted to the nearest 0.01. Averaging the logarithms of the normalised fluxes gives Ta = 0.02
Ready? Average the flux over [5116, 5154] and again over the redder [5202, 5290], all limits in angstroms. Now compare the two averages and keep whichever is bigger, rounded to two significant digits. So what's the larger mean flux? 20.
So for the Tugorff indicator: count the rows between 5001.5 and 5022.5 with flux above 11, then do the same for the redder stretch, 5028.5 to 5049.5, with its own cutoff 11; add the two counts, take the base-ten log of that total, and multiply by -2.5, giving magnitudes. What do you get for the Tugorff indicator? -2.70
